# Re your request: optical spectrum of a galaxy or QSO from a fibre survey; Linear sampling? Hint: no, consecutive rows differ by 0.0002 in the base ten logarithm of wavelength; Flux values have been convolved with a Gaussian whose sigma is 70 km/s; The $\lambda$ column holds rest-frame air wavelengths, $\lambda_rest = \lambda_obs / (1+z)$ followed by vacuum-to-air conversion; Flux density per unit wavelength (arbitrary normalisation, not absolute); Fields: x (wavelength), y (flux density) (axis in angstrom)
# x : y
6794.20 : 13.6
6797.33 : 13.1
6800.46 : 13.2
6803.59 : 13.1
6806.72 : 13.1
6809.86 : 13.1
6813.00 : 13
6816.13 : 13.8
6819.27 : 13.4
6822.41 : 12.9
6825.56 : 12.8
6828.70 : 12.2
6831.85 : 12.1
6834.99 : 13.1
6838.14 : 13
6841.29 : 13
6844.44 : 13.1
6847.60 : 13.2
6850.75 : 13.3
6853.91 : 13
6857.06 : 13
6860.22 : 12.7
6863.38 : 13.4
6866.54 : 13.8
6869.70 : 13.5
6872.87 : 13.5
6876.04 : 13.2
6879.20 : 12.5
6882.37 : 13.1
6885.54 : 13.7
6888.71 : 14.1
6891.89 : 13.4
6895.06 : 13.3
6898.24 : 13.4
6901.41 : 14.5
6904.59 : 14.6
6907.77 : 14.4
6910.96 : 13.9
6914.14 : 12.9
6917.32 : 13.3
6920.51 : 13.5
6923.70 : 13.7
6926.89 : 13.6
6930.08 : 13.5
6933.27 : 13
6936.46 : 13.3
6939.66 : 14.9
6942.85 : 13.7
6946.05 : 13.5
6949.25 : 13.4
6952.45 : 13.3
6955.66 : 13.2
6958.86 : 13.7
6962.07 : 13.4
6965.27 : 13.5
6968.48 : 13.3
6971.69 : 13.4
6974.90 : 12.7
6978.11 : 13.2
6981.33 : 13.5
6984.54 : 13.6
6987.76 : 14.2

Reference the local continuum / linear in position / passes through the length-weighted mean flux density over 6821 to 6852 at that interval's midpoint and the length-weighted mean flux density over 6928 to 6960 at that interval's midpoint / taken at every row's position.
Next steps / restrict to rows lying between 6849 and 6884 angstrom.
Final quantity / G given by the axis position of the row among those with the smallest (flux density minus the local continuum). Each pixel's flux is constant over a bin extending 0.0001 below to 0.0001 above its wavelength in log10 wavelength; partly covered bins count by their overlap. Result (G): 6879.20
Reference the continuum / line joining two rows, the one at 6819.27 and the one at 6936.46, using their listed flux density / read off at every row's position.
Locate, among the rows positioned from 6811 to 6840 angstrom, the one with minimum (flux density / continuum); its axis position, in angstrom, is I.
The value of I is 6831.85 angstrom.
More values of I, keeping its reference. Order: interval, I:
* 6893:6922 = 6914.14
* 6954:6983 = 6974.90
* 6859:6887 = 6879.20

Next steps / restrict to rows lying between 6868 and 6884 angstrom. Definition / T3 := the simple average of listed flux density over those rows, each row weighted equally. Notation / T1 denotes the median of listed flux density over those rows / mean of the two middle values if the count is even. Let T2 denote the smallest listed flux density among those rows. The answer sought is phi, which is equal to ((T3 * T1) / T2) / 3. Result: 4.63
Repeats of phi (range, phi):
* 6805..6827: 4.49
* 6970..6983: 4.61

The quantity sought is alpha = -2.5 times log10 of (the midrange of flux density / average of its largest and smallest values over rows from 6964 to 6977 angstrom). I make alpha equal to -2.79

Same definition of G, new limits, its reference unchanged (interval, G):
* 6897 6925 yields 6914.14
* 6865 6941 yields 6879.20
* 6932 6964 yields 6933.27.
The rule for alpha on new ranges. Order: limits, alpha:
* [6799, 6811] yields -2.80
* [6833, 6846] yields -2.79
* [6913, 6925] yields -2.81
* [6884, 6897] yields -2.84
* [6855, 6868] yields -2.81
